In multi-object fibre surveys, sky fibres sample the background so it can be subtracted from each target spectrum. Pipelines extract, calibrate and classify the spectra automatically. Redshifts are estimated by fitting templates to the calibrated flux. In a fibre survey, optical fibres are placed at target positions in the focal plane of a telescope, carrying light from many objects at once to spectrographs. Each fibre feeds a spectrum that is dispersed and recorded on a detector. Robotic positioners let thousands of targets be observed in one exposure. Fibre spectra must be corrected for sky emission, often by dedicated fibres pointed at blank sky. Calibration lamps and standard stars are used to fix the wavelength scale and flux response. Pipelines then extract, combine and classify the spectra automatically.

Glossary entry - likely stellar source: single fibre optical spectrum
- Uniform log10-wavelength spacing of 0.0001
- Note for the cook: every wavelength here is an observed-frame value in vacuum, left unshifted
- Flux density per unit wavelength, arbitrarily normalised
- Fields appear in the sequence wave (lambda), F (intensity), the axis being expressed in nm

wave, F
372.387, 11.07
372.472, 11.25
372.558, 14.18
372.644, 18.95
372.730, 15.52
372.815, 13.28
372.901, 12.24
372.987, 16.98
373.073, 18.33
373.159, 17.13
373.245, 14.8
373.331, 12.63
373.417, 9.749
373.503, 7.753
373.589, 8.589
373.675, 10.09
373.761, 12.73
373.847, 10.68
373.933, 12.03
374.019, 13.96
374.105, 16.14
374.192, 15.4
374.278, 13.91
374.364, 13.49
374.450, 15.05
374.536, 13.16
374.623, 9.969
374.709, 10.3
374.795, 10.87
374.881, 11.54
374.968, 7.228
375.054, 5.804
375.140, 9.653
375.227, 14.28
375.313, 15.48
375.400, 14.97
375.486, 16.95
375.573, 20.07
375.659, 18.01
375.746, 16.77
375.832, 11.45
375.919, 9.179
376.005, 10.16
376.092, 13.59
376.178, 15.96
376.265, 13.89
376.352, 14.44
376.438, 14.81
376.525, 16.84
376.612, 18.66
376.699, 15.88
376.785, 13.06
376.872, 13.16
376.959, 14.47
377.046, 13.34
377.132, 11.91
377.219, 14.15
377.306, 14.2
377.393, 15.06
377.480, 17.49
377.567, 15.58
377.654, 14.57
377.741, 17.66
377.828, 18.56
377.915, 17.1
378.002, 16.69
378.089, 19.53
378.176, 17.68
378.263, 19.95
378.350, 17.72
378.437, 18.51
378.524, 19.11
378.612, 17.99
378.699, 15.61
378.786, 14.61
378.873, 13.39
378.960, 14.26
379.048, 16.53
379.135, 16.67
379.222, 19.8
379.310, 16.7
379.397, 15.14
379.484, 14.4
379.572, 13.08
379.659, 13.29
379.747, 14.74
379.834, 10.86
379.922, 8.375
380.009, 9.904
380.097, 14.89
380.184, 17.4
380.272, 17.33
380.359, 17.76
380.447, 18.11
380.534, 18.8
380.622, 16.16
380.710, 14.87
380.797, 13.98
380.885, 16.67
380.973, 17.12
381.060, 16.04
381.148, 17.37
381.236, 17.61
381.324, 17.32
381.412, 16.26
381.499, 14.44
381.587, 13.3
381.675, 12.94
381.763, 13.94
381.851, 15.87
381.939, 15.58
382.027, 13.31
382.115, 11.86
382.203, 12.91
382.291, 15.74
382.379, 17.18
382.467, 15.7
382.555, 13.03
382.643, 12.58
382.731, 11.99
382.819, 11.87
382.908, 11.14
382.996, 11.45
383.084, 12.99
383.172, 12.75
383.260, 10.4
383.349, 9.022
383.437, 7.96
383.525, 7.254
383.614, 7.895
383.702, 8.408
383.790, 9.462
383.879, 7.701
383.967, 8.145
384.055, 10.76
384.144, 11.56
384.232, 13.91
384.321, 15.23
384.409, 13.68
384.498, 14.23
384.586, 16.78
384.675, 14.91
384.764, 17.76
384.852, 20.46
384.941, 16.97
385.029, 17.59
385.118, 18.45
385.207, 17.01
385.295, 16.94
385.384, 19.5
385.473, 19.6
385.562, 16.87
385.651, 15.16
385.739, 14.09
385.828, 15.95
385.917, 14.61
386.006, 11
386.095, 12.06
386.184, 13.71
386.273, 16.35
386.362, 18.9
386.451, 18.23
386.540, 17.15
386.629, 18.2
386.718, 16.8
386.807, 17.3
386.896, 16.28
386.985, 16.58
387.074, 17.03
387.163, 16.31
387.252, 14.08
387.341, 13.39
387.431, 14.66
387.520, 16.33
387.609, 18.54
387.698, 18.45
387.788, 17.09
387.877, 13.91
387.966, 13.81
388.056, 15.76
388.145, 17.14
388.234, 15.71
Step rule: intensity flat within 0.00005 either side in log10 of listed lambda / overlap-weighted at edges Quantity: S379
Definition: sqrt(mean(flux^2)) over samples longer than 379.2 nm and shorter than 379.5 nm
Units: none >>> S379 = 17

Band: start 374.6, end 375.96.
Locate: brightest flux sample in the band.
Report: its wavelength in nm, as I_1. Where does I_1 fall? 375.573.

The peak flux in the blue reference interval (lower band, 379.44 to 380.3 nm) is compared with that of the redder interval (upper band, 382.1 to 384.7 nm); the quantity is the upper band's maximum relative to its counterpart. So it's 0.99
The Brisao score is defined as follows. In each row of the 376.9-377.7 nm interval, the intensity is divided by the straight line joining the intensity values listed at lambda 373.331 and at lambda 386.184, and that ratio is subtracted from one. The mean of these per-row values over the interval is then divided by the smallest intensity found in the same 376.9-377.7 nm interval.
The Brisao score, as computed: -0.010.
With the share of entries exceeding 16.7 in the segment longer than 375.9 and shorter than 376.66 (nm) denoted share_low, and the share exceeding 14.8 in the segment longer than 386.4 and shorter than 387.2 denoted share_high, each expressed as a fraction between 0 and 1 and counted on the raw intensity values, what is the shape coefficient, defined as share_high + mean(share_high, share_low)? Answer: 1.6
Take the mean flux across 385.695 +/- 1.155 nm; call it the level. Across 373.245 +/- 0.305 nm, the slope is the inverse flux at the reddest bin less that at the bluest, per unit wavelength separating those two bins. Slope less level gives -16.5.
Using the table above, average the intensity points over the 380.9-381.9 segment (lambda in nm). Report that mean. 15.7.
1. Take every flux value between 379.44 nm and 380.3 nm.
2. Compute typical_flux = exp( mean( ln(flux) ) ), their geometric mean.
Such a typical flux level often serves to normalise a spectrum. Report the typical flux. 13.1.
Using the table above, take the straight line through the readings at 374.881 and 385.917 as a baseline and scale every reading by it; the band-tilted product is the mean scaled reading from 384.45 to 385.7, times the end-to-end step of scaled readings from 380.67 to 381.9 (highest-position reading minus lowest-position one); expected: 0.1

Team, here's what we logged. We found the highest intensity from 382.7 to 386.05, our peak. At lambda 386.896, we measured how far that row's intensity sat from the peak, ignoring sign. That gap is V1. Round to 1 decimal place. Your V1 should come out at 4.2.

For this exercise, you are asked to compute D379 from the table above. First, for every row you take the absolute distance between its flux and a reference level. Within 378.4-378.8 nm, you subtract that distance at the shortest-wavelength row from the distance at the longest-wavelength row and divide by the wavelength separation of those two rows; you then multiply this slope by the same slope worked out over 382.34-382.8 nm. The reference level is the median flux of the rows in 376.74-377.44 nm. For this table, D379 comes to 53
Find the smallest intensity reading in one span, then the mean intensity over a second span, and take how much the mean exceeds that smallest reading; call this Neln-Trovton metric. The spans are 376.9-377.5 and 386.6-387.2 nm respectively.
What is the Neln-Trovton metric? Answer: 5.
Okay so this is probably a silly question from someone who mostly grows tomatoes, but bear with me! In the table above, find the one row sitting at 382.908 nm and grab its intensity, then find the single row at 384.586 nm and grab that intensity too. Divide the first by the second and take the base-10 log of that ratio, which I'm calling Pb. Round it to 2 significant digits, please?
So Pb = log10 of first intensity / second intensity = -0.18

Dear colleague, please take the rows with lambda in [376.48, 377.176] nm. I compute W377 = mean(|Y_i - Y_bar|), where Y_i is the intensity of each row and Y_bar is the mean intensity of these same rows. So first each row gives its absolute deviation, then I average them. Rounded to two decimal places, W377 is 1.85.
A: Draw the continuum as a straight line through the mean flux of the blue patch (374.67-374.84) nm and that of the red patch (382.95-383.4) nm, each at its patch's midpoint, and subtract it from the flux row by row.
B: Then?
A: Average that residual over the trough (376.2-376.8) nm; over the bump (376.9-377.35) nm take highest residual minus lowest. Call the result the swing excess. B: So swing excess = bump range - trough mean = -2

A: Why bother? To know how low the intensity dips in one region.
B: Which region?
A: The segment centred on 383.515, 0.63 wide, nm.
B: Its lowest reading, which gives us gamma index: 7.254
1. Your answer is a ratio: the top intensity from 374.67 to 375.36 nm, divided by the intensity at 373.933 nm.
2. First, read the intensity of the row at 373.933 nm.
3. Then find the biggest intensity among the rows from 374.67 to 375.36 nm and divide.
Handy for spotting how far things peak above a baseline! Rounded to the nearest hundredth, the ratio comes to 1.29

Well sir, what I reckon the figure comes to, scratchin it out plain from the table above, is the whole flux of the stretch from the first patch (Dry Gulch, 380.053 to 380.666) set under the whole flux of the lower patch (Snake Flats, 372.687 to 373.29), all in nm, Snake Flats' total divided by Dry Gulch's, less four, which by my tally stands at -3.12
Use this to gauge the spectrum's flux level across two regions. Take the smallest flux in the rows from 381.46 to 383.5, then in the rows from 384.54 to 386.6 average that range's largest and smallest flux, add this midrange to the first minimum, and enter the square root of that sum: 4.9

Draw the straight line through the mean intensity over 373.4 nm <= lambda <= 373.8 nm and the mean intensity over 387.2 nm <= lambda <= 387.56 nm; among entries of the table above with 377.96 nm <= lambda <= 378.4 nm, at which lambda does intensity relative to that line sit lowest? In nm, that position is 378.002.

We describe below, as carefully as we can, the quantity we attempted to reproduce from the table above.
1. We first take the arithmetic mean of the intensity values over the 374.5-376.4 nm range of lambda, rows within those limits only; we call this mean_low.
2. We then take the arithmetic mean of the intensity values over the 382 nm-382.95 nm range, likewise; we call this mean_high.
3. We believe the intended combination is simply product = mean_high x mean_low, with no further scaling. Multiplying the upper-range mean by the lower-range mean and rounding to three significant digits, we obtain 173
